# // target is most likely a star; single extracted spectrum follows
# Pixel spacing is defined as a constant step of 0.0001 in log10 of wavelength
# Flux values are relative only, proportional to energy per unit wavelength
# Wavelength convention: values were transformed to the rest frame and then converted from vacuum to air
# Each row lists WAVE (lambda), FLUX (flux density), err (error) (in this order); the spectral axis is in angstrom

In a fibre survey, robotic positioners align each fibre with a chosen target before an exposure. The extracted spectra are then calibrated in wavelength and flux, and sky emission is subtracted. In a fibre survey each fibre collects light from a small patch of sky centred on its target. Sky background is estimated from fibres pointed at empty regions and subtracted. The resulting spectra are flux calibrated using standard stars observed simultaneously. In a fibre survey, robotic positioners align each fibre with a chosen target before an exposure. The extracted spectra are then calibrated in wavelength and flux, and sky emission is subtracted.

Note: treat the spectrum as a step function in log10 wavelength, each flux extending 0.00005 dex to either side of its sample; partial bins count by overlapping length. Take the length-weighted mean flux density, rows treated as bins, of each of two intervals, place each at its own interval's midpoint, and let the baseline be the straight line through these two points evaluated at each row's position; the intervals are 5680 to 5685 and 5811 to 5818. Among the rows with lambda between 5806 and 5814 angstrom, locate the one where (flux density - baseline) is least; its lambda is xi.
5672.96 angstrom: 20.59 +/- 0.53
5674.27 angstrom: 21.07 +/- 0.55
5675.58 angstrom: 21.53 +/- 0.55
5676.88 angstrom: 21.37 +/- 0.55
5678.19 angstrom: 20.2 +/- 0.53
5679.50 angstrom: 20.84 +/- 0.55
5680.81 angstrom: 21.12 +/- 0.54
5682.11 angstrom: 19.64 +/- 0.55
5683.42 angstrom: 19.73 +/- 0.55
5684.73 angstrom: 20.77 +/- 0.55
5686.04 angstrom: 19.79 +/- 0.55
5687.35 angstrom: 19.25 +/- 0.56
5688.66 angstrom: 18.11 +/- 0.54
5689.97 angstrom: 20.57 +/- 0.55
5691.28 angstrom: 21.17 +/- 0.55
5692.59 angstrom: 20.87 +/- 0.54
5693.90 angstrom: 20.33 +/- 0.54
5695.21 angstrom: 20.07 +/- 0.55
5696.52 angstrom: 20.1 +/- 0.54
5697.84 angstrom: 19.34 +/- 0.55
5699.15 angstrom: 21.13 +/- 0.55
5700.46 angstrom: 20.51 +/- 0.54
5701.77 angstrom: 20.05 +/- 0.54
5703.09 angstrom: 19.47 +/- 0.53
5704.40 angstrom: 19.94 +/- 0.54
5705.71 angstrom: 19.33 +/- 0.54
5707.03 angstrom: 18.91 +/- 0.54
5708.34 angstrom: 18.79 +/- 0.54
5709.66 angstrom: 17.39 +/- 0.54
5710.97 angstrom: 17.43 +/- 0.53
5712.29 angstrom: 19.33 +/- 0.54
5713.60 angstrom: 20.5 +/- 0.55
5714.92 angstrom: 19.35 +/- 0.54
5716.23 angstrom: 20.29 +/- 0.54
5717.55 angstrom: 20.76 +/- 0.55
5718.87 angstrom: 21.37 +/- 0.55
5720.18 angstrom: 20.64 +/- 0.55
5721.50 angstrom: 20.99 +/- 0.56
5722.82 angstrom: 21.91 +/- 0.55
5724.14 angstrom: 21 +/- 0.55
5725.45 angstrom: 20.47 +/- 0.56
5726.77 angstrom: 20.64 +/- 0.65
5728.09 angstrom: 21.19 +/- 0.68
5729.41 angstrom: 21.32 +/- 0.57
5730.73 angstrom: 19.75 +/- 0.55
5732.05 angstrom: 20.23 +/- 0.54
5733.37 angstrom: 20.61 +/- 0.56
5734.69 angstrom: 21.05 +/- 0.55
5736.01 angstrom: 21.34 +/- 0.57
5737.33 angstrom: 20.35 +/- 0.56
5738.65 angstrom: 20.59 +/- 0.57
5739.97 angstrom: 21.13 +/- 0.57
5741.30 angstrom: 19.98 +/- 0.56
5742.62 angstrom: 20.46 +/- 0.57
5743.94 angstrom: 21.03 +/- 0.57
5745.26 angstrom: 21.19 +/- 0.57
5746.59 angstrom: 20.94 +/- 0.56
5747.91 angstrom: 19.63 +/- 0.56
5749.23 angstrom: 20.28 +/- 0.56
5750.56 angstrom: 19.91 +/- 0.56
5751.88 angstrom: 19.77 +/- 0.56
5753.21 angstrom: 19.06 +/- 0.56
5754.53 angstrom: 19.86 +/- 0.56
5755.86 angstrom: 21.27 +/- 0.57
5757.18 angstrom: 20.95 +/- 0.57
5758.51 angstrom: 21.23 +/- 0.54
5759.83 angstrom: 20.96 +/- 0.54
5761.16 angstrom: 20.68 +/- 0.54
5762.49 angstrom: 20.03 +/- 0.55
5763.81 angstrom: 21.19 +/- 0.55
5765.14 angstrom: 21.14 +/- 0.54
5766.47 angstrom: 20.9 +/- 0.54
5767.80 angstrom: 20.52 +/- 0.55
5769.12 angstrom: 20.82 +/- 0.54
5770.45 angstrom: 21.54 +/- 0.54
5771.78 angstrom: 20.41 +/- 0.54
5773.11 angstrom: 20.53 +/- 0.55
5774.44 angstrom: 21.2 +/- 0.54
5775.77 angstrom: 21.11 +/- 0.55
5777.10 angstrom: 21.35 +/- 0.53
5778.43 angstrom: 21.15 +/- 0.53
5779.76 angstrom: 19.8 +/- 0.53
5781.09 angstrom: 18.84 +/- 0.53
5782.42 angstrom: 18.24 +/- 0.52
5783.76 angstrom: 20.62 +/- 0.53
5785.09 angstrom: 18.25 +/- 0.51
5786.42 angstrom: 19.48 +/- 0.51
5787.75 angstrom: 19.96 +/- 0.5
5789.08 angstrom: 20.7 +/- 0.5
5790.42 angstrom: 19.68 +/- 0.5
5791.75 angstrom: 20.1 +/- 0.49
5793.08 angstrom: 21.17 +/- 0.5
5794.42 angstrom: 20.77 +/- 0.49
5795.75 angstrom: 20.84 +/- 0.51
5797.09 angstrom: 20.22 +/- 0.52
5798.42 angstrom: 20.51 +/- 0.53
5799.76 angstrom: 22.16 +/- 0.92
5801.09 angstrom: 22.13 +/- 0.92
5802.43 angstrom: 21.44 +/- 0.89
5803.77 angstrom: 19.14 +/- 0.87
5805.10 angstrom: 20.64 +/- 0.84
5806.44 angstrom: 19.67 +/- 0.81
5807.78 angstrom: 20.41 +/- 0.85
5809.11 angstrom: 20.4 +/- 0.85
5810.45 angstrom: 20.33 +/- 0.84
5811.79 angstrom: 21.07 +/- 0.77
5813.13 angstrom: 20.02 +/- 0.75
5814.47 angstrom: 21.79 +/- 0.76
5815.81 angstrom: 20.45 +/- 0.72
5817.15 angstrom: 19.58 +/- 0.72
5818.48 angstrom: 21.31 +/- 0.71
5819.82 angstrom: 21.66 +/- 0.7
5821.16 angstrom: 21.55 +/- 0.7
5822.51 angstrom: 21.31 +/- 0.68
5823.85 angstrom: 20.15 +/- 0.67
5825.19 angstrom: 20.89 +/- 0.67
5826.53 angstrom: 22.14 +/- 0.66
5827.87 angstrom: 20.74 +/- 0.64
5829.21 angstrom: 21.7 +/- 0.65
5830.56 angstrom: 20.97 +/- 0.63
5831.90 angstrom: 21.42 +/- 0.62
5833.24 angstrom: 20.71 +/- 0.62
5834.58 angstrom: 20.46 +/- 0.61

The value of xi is 5806.44 angstrom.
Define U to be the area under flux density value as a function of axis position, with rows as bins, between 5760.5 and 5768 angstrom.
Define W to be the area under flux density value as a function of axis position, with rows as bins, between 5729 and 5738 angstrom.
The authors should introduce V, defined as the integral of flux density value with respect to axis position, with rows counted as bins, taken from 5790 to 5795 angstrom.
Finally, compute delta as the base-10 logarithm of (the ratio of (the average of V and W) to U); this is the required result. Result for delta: -0.03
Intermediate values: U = 156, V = 102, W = 186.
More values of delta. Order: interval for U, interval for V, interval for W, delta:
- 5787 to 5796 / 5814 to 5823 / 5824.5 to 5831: -0.05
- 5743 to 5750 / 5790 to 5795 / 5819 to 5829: 0.04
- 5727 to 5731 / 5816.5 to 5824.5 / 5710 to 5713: 0.13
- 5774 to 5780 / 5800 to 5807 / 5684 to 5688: -0.05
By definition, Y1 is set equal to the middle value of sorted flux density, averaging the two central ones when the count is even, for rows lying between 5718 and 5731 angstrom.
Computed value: 21.0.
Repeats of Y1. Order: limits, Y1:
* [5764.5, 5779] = 21.1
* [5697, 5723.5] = 20.0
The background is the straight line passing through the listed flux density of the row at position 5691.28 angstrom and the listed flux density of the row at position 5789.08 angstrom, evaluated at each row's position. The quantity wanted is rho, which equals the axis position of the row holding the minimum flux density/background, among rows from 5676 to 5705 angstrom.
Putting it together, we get 5688.66 angstrom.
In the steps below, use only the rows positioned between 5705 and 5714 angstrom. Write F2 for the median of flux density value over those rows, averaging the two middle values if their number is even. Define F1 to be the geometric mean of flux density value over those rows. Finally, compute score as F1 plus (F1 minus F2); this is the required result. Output 18.7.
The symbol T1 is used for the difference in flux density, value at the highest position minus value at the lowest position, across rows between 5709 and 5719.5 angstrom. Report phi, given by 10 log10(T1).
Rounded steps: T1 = 4.0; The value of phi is 6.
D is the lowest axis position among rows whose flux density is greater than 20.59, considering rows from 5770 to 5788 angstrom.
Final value 5770.45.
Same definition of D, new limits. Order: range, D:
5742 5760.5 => 5743.94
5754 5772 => 5755.86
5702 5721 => 5717.55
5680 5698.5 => 5680.81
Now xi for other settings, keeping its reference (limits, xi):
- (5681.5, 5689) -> 5688.66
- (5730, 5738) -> 5730.73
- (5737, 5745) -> 5741.30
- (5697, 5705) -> 5697.84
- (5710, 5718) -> 5710.97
